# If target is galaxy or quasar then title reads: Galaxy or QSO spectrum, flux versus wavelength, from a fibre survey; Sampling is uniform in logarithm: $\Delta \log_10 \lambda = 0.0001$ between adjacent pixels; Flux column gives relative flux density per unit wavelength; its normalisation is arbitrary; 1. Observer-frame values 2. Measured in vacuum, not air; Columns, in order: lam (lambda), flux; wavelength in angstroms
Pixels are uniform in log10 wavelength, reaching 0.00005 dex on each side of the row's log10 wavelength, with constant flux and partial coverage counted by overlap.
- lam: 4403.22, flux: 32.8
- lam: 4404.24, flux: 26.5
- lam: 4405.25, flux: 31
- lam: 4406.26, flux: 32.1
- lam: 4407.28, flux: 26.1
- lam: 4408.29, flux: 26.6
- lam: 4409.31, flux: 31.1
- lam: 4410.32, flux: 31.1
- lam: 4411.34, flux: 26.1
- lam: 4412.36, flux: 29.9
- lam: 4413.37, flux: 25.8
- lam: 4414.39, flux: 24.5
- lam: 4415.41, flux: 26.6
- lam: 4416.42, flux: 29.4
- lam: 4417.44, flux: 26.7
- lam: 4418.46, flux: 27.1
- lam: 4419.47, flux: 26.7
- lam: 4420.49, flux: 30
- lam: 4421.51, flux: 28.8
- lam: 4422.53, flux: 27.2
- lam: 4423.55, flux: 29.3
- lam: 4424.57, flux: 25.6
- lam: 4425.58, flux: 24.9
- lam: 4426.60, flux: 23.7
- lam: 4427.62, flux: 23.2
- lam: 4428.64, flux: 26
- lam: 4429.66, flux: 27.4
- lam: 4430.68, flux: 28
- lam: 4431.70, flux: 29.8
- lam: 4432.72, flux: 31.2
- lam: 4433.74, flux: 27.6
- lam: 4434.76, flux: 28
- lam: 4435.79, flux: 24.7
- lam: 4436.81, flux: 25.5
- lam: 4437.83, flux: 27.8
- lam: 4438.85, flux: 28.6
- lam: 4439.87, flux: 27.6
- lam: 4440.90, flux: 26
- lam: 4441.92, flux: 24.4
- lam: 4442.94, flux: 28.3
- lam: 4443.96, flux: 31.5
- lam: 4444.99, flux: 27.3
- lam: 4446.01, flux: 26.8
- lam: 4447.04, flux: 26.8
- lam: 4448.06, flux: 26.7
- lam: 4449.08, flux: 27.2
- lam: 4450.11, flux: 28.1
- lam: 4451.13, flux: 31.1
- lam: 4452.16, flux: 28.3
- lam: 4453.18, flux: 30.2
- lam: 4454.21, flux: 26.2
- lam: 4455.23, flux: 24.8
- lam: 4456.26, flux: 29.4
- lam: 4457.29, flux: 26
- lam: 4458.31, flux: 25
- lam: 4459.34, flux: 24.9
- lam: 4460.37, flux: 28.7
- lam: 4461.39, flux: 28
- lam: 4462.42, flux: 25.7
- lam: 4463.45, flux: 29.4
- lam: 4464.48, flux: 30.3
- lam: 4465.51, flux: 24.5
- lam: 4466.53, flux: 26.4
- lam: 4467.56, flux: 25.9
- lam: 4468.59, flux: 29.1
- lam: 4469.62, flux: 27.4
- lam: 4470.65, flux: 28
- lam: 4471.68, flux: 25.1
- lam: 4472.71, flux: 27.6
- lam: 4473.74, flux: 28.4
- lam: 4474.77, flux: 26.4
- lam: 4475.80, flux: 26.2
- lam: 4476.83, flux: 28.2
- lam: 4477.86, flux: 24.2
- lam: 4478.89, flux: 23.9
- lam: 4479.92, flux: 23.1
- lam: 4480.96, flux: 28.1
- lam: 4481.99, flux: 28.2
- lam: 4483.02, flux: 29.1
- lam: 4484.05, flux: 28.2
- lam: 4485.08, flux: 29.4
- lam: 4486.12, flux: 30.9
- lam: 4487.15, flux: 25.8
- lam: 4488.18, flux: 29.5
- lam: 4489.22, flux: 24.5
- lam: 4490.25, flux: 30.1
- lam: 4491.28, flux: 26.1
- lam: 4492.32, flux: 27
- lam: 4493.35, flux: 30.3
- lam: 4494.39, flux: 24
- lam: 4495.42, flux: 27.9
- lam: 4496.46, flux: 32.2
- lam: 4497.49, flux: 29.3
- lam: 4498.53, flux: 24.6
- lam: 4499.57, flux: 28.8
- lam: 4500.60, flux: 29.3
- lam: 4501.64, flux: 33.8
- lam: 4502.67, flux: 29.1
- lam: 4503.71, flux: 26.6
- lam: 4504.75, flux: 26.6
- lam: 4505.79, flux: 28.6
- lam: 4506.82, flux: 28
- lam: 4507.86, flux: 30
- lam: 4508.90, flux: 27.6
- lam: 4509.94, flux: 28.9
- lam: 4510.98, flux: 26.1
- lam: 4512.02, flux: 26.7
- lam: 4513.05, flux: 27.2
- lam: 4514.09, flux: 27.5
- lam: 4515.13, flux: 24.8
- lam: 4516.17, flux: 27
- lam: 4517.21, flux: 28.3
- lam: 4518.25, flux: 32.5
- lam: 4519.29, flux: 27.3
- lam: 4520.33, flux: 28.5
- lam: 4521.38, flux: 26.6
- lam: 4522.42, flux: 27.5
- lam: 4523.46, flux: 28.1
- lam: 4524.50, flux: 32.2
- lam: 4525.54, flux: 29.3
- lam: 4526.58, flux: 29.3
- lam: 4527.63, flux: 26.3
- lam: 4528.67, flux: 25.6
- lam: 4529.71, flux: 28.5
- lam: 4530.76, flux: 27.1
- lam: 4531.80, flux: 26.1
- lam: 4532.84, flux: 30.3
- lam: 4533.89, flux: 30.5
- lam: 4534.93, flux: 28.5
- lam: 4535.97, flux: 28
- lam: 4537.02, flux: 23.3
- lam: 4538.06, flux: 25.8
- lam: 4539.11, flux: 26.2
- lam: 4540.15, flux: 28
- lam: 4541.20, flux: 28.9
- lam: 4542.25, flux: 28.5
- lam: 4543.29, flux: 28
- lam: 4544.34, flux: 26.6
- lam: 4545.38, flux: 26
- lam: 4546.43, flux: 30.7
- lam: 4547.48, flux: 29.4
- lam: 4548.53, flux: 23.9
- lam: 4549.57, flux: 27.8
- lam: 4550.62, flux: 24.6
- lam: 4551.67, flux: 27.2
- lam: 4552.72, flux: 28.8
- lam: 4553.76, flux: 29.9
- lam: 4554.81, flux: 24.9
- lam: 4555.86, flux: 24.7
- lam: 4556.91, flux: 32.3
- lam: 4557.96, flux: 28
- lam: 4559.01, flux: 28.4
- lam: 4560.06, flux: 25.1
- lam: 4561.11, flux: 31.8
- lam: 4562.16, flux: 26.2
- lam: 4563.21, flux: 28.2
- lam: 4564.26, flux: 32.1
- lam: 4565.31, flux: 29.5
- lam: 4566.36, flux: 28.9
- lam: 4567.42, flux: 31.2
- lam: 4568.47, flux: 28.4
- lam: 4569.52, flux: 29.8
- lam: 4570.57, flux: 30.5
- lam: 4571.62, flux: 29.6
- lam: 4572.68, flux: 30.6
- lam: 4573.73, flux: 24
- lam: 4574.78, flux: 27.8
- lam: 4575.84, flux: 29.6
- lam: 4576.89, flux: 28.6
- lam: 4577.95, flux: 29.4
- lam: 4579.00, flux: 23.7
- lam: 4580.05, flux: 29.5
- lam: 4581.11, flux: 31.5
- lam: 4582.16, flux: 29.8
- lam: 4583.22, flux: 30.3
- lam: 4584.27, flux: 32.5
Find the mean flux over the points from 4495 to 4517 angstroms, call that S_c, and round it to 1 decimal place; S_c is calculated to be 28.1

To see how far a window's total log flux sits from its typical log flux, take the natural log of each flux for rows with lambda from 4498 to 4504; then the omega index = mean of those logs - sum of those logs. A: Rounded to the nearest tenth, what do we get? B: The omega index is -16.8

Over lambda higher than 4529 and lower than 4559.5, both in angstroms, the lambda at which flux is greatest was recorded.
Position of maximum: 4556.91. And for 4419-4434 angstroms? 4432.72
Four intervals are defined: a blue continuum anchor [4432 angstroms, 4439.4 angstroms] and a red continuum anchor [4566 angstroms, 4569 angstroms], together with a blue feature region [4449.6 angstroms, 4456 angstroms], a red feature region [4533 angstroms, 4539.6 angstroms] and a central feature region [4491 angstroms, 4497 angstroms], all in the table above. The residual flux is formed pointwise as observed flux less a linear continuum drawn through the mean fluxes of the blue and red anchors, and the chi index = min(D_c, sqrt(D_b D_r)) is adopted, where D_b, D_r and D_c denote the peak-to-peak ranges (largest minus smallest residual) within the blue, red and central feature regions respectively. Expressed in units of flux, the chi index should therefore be 6.8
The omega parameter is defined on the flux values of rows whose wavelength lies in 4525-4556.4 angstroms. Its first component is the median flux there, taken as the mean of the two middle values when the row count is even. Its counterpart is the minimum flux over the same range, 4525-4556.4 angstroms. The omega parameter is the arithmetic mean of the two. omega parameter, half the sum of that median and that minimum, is 25.6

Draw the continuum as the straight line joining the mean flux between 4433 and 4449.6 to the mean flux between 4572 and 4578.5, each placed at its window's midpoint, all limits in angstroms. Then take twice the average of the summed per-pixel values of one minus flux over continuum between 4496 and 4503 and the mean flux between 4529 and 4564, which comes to 27.2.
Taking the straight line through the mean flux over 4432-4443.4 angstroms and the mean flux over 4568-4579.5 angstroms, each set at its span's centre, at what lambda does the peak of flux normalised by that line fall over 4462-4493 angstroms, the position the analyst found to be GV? 4486.12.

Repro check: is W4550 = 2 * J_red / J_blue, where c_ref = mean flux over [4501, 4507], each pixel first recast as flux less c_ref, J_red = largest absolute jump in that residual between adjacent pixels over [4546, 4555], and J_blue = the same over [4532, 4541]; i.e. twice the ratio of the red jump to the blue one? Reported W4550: 2.34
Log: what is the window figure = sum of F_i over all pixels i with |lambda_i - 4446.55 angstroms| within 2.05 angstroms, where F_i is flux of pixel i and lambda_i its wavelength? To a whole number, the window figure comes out 108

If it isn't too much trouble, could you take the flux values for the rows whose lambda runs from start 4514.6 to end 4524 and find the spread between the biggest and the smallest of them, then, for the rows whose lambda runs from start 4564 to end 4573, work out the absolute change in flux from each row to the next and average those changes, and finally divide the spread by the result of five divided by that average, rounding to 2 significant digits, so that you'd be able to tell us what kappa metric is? 2.4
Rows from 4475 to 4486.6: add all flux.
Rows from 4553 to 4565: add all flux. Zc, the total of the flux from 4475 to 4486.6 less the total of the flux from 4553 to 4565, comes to -12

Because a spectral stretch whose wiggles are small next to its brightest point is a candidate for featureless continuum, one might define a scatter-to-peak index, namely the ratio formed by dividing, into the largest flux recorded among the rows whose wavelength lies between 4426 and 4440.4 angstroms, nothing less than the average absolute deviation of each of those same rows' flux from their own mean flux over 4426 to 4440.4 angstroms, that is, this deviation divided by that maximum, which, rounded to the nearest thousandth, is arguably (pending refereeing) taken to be 0.056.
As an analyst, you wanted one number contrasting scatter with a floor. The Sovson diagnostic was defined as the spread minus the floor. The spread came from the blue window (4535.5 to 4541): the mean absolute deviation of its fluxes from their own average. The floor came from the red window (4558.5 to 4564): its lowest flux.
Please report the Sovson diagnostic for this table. -23.7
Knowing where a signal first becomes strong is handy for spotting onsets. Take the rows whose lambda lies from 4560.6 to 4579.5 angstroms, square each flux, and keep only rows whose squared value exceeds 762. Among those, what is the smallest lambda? 4561.11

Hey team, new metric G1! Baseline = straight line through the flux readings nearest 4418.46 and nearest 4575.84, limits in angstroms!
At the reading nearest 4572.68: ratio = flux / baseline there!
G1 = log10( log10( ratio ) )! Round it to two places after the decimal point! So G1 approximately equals -1.82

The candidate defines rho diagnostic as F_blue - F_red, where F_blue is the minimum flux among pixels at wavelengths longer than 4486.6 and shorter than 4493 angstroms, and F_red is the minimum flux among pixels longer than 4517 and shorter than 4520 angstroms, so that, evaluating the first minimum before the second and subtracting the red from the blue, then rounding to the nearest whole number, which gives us -3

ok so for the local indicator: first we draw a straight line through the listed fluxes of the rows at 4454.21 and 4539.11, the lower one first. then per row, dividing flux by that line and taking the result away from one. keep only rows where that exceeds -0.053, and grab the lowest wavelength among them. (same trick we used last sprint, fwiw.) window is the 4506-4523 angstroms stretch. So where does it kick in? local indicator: 4510.98 angstroms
